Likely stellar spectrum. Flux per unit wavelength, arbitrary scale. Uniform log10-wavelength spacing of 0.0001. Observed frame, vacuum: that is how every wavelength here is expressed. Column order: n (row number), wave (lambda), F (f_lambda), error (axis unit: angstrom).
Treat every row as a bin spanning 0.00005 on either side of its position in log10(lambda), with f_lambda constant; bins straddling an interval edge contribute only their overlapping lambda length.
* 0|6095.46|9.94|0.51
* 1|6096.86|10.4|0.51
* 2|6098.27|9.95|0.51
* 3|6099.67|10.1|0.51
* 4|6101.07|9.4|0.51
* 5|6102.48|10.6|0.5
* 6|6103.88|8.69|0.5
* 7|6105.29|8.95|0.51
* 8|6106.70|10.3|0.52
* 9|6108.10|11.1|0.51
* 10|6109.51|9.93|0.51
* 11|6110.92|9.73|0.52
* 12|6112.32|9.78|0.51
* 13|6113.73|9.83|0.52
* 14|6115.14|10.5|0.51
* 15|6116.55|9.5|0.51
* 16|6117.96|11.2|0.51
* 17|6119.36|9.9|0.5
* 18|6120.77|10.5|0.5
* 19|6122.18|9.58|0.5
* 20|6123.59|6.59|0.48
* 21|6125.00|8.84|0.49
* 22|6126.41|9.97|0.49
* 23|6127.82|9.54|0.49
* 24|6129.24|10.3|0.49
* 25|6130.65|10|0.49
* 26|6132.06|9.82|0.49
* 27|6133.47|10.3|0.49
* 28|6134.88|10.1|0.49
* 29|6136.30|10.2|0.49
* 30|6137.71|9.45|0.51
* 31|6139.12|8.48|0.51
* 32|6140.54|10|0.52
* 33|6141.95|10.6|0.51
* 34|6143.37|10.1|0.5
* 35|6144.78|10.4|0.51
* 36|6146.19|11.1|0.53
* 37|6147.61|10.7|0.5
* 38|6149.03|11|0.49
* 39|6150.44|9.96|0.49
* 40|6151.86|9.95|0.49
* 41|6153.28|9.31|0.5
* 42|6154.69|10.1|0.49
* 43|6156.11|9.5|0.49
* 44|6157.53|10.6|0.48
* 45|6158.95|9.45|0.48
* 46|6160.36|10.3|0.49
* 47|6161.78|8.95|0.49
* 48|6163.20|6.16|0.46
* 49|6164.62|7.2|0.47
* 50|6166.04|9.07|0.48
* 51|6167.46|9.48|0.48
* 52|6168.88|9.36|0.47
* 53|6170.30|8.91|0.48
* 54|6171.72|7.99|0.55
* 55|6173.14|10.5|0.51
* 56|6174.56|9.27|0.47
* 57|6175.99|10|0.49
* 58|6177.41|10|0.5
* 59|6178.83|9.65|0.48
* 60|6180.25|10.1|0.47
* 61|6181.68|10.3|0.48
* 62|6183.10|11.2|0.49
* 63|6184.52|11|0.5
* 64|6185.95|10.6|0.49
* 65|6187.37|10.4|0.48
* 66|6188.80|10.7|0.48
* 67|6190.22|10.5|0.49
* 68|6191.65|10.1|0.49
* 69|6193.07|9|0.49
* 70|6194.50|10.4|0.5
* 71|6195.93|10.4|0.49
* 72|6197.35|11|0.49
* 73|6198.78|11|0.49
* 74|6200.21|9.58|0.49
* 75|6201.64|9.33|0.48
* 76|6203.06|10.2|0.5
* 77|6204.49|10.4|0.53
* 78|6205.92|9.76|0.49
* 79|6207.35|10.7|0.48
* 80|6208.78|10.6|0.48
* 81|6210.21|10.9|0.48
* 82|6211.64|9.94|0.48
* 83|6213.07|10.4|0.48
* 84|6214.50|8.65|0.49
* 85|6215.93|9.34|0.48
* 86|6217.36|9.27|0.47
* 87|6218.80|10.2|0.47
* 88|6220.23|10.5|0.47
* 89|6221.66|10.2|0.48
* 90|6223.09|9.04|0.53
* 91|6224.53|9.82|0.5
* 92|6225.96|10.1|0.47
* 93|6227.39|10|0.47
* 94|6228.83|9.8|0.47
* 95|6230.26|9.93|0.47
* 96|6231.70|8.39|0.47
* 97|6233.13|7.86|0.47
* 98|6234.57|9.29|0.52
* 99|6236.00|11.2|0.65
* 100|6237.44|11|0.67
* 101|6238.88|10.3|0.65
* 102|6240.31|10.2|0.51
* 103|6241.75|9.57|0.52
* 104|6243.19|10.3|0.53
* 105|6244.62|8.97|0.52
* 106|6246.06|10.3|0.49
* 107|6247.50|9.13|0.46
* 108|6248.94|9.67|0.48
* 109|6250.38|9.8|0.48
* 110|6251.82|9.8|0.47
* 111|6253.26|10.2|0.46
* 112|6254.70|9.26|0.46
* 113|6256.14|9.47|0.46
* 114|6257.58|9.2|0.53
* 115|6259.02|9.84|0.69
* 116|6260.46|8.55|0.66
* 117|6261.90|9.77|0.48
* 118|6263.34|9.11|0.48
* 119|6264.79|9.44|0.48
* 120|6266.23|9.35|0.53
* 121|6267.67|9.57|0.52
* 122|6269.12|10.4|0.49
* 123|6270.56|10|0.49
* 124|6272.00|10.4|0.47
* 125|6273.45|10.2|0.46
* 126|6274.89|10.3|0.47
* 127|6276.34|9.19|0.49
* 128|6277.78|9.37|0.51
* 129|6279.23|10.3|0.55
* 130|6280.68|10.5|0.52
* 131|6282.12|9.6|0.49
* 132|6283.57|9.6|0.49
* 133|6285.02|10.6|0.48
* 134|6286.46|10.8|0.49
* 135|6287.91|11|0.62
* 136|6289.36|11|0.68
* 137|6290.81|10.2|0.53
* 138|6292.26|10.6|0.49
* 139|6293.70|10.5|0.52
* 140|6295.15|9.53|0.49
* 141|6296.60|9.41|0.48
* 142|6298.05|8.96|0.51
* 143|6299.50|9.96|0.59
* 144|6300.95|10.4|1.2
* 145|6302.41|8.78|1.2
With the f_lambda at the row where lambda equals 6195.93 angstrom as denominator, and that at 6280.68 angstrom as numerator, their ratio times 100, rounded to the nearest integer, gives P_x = 101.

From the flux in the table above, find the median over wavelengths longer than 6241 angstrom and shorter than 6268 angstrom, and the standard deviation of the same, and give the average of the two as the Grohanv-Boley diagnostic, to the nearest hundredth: 5.01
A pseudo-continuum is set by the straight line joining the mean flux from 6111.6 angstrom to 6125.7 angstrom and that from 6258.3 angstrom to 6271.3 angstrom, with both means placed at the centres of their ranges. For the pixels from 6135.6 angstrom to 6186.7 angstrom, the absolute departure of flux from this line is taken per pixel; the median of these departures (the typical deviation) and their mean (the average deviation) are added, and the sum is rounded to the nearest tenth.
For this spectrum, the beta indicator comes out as 1.4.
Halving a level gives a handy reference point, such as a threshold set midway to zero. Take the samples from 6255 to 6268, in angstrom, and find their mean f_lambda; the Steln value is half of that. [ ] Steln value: 4.68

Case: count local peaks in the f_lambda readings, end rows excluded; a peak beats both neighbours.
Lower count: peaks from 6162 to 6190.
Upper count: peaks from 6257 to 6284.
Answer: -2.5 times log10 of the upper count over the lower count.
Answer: -0.92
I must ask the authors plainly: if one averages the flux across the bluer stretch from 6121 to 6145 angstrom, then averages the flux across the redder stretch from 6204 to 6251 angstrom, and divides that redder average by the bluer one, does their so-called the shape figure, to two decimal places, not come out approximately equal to 1.02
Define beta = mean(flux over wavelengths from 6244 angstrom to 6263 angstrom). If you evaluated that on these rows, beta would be 9.5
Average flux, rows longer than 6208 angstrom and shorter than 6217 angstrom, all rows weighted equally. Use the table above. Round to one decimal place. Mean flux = 10.0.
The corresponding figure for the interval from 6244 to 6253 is 9.6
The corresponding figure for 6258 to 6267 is 9.3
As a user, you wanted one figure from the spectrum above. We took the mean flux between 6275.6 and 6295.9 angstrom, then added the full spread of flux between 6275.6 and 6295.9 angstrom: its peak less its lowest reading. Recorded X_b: 12.0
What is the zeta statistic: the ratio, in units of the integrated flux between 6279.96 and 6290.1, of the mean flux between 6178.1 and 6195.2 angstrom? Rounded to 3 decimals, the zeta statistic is 0.098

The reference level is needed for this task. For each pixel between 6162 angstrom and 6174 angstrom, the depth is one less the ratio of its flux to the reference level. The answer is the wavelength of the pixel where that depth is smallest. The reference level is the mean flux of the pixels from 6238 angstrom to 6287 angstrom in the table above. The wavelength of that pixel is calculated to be 6173.14 angstrom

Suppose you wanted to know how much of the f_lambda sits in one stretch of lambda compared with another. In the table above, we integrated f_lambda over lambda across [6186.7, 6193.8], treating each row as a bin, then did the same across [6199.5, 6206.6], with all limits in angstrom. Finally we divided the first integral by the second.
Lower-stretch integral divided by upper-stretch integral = 1.03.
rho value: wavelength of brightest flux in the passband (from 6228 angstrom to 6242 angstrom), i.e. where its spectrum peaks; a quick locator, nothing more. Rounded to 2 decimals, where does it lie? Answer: 6236.00 angstrom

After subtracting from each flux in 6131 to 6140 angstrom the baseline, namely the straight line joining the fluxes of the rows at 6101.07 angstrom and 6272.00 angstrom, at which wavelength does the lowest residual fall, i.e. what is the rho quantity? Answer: 6139.12 angstrom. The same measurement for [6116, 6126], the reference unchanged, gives 6123.59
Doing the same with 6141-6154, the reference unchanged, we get 6153.28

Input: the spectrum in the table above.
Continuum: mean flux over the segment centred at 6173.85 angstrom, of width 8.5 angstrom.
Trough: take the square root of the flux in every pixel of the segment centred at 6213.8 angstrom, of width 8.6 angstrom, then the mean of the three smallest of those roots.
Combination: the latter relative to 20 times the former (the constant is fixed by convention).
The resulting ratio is 0.0160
